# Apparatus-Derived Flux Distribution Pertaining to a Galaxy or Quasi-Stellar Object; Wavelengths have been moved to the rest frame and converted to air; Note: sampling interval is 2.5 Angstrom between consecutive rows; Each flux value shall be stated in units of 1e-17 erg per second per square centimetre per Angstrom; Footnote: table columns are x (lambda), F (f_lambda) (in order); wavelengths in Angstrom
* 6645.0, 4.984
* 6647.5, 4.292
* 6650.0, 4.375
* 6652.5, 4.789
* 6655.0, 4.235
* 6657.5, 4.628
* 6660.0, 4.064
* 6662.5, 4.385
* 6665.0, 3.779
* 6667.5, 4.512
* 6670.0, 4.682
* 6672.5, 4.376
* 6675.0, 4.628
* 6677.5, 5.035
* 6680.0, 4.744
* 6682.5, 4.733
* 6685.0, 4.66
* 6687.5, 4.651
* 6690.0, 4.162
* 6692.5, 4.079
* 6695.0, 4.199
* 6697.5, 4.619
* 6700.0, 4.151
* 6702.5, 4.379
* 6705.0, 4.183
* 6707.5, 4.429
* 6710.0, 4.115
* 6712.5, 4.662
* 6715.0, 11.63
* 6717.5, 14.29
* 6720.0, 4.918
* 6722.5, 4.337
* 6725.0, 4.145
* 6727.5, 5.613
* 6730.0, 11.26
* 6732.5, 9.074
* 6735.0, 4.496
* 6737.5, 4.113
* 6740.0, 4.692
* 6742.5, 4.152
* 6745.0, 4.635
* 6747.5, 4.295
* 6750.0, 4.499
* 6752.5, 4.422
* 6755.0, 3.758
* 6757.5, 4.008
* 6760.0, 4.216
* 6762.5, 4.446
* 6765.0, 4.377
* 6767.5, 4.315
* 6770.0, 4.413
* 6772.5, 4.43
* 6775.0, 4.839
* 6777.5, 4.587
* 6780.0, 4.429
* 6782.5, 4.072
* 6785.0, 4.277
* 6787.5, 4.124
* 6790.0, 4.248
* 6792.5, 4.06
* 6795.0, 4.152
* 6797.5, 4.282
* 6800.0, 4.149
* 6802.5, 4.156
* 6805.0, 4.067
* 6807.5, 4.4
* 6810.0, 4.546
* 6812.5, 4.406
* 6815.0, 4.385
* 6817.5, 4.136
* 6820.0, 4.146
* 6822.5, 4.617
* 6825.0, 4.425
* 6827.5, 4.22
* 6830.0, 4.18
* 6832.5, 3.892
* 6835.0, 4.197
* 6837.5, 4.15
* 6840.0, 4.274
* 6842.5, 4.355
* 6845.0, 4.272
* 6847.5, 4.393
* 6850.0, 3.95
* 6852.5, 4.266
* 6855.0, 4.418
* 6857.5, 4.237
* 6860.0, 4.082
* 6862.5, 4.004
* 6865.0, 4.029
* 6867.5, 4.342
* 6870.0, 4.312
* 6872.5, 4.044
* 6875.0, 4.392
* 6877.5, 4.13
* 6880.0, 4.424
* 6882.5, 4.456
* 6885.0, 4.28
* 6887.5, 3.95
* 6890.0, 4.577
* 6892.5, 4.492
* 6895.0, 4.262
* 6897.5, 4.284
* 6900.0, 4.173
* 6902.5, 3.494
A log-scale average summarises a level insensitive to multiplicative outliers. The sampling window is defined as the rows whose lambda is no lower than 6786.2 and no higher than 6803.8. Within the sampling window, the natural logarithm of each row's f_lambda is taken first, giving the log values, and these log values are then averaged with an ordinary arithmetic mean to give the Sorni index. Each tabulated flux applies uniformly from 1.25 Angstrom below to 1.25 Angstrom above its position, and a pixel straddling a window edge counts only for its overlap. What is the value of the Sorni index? 1.427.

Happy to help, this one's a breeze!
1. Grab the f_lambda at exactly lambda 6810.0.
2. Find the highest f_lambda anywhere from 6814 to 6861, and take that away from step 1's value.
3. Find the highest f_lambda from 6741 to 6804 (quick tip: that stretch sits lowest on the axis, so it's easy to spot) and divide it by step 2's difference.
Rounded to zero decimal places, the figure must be -68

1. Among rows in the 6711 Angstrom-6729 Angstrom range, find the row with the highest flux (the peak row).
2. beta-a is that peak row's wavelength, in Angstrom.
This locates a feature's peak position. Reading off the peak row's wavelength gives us 6717.5 Angstrom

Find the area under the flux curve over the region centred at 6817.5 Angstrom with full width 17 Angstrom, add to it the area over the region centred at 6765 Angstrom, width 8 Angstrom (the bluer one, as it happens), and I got 109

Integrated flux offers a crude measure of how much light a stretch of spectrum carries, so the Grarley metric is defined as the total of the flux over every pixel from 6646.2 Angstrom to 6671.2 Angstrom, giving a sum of 44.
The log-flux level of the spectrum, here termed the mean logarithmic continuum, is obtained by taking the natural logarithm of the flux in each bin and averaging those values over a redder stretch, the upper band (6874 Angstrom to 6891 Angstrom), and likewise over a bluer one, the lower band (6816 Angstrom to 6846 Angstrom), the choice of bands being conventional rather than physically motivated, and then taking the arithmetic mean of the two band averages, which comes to 1.45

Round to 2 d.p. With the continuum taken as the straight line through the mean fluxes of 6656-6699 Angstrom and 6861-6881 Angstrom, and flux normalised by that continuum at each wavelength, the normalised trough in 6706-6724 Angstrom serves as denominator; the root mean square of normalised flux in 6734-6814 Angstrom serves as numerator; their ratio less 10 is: -8.93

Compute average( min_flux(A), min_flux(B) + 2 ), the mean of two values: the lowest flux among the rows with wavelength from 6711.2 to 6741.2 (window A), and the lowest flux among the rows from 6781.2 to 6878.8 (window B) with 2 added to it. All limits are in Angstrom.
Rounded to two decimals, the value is 5.00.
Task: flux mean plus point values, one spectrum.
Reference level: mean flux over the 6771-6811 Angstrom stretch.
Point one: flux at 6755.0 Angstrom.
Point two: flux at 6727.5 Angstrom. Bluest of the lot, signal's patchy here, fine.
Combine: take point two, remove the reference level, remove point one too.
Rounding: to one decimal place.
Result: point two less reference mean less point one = -2.4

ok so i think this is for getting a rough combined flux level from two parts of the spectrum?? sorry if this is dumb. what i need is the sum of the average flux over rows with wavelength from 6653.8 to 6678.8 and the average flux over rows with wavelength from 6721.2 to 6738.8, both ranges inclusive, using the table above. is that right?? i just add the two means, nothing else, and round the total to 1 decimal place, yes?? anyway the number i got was 10.6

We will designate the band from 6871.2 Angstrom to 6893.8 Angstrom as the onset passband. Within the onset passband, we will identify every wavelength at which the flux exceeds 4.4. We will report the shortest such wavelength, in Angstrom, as 6880.0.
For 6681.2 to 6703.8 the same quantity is 6682.5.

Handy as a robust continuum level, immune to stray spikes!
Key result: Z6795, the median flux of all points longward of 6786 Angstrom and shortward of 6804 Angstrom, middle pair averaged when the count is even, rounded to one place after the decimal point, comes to 4.2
